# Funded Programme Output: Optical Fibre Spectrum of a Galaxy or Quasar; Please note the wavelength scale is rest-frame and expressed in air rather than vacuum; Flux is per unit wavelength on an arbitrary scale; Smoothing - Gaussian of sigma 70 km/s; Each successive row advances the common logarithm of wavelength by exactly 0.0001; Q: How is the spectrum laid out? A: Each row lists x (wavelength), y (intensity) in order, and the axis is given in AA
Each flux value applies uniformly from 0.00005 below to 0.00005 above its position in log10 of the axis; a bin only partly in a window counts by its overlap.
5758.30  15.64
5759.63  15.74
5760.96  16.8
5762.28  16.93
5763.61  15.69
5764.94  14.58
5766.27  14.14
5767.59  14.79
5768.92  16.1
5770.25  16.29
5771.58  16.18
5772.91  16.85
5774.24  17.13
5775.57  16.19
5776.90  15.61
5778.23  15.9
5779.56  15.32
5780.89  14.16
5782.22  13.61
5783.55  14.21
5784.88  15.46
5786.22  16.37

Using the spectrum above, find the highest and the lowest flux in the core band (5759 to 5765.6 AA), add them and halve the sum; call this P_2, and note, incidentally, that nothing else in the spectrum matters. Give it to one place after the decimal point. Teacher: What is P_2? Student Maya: 15.8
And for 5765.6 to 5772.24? 15.2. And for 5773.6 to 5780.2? 16.2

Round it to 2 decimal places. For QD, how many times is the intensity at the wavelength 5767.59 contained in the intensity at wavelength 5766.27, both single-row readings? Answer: 0.96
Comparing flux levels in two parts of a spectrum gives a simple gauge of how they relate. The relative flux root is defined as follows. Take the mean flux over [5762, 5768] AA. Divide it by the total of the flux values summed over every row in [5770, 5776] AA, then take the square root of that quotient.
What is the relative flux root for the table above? 0.43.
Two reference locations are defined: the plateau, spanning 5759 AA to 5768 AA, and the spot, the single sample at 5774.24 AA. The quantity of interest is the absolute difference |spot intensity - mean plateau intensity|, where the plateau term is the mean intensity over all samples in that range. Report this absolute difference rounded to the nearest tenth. 1.6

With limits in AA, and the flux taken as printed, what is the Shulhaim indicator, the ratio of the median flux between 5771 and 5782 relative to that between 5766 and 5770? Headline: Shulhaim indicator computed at 1.08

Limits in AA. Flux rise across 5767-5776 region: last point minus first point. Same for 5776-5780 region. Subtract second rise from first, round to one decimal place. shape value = 1.7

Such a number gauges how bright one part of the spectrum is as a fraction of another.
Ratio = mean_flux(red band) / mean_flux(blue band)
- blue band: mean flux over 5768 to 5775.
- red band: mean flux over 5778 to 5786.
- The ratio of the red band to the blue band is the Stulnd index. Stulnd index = 0.90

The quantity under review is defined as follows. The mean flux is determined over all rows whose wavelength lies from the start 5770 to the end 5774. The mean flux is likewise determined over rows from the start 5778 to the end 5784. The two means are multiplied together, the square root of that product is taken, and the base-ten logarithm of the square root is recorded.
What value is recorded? 1.19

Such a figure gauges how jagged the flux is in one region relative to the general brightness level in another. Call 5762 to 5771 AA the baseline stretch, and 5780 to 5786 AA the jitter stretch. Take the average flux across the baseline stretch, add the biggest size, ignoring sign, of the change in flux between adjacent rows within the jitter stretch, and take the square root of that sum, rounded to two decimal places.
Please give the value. 4.09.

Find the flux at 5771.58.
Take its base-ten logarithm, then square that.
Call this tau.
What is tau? 1.46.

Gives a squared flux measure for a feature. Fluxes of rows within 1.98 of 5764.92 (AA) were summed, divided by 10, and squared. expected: 19.7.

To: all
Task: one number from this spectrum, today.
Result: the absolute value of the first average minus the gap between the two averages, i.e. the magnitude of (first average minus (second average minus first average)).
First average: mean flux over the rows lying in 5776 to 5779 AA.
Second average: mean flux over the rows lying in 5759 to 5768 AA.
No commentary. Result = 16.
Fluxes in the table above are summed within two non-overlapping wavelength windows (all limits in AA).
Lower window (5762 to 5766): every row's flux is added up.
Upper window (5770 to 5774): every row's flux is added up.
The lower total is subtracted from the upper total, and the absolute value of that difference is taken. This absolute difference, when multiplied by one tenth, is 0.21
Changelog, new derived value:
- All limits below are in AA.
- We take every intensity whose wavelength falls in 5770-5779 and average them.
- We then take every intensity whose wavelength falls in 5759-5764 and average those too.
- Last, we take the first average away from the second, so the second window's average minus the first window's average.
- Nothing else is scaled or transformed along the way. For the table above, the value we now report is 0.0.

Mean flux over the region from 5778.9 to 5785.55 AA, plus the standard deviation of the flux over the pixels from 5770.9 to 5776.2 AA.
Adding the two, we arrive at 15.0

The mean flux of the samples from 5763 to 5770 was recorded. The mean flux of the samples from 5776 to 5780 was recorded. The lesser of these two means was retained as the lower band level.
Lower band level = 15.1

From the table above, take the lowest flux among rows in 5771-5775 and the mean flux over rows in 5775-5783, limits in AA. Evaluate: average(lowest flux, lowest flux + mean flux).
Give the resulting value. 23.7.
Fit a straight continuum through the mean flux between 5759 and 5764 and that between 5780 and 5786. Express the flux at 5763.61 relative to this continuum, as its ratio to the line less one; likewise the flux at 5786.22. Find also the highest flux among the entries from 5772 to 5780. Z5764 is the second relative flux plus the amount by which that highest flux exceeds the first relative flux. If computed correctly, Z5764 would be 17.3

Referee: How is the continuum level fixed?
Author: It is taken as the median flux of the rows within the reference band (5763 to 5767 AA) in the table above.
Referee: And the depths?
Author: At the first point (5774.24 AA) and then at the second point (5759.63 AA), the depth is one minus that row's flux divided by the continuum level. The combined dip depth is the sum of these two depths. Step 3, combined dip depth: -0.25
